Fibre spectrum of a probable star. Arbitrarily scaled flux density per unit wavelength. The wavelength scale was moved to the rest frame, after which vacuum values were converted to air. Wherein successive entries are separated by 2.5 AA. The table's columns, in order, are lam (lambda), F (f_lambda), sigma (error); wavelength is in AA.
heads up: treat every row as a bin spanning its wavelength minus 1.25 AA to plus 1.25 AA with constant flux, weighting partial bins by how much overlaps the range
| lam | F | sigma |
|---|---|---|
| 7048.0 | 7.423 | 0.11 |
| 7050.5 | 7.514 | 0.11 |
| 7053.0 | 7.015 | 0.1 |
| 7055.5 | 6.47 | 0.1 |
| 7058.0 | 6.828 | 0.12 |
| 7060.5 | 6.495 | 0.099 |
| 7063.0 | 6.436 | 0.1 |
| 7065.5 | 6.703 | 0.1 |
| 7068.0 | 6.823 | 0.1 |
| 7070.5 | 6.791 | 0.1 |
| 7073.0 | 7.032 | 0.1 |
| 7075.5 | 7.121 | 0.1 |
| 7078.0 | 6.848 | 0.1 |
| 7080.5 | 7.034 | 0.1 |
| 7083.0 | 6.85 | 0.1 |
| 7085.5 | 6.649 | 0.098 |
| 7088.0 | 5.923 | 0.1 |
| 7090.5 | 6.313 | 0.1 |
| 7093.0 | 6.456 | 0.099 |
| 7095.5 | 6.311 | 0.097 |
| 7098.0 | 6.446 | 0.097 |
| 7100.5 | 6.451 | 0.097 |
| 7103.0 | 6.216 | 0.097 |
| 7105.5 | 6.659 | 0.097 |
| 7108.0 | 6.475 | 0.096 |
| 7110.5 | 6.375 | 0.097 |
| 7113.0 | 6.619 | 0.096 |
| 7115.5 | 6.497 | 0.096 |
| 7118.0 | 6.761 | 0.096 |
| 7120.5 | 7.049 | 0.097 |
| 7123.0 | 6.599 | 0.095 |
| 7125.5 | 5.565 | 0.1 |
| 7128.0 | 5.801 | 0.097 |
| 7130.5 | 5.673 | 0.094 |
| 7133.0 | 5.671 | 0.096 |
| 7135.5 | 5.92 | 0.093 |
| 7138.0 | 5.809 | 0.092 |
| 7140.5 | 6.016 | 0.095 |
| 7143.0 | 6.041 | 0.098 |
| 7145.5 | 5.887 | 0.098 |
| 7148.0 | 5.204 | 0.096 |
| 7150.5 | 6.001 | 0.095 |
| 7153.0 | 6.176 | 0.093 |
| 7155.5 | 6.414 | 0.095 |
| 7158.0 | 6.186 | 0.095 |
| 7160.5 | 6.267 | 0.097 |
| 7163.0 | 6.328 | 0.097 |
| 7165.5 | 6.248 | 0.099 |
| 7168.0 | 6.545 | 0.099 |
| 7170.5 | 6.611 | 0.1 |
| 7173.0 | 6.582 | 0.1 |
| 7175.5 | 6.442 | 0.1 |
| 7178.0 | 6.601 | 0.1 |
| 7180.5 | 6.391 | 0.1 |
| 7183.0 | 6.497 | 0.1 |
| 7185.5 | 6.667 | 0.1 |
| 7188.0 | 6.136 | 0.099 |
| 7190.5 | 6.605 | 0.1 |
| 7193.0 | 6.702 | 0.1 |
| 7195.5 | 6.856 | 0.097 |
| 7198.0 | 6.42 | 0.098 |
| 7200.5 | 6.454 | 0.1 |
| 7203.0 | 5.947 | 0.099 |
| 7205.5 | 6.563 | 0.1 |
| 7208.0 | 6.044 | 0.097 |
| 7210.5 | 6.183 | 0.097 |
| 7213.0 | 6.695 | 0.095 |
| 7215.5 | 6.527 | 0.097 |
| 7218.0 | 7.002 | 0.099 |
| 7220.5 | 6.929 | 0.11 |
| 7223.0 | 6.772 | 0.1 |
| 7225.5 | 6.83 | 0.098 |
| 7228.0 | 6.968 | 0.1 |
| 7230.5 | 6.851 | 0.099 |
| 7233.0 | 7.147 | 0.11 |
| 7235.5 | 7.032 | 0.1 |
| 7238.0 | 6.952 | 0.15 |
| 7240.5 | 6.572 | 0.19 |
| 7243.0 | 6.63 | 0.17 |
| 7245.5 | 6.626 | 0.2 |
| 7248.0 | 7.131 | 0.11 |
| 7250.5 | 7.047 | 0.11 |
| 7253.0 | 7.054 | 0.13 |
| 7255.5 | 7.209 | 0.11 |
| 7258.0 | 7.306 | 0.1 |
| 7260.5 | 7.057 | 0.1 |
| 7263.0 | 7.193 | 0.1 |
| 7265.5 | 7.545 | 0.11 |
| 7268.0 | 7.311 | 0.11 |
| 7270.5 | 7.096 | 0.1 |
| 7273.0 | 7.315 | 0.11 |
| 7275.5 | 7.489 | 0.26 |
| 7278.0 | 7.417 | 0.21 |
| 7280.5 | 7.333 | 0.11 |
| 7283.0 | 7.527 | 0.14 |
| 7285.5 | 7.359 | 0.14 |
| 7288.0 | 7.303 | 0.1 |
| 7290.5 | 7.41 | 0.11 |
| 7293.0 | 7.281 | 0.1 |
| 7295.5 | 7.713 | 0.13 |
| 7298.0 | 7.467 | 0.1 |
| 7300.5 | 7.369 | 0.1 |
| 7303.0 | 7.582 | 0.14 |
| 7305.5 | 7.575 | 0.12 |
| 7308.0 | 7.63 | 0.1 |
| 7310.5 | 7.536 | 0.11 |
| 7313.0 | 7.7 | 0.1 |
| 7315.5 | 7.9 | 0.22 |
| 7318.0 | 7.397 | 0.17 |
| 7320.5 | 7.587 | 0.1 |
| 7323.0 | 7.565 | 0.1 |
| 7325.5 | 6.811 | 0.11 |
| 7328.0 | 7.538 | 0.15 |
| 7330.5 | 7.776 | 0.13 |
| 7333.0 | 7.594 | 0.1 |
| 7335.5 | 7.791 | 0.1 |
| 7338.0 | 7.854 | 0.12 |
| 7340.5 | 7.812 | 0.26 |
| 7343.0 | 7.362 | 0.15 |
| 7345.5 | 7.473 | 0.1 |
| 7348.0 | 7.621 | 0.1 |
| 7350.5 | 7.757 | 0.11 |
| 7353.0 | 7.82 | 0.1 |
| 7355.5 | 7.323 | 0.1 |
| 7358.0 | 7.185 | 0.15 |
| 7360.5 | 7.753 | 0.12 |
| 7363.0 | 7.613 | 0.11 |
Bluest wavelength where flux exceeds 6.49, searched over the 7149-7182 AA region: 7168.0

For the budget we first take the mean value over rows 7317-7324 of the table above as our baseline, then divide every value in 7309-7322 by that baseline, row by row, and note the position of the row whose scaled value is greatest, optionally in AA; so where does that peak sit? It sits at 7315.5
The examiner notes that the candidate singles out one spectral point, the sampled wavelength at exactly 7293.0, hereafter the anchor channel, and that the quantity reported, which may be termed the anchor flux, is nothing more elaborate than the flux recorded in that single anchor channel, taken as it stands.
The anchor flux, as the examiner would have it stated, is 7.281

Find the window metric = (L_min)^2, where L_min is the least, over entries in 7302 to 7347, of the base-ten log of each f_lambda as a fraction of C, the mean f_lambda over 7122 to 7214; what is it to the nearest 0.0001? 0.0015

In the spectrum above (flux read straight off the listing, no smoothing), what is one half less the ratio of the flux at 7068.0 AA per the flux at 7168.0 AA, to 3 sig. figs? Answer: -0.542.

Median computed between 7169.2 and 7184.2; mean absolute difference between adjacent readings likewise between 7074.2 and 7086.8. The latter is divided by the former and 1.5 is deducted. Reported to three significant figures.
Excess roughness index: -1.47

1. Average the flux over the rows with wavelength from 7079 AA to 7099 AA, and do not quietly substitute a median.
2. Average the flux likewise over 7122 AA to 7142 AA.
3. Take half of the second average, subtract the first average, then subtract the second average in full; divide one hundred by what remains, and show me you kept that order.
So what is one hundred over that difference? -10.6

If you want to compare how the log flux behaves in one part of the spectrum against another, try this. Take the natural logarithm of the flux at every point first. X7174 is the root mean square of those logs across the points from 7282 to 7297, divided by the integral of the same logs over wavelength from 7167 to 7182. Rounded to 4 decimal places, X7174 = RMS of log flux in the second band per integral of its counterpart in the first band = 0.0713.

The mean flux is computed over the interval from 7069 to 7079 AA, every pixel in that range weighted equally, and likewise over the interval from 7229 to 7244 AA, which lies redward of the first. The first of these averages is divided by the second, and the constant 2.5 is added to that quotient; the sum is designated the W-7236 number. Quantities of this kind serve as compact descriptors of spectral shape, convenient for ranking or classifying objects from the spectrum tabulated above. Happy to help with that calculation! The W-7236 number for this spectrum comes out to 3.51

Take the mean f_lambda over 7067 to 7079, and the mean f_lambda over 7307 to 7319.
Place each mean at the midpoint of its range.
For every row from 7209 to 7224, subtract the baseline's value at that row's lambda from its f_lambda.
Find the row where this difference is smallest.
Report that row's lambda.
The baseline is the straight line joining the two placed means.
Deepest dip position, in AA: 7210.5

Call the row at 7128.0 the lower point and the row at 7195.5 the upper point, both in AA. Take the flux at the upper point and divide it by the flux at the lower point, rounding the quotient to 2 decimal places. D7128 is 1.18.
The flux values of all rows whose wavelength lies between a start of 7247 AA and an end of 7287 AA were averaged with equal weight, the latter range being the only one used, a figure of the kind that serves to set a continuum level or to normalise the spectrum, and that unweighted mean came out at 7.3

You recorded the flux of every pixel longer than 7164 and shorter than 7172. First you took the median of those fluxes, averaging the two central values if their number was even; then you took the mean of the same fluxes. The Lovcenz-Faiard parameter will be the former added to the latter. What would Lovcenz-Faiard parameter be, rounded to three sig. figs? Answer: 13.0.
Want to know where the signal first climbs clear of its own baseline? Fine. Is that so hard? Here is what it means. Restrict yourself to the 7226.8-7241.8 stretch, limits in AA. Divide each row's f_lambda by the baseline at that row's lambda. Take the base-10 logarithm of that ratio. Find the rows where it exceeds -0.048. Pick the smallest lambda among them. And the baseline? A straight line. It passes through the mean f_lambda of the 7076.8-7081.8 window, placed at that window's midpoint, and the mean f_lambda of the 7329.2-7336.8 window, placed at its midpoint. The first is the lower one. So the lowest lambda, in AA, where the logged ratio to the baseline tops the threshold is 7228.0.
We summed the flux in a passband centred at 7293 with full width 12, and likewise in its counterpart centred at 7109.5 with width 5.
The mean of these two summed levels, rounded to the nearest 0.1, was 25.0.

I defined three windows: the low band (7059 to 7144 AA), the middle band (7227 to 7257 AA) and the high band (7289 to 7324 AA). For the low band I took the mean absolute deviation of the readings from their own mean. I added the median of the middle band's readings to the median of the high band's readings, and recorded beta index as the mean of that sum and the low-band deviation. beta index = 7.46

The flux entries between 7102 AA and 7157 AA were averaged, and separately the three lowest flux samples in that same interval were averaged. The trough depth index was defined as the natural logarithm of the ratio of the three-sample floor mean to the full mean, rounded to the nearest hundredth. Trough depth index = -0.12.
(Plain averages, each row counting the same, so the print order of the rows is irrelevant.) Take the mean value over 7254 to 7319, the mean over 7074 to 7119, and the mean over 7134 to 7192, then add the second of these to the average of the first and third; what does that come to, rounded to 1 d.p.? 13.4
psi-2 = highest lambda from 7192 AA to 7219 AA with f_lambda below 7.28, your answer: 7218.0 AA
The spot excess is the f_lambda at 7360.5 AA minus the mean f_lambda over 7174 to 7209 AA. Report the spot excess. 1.30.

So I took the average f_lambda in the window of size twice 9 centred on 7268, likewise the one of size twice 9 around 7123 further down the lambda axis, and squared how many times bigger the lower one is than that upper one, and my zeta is 0.74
